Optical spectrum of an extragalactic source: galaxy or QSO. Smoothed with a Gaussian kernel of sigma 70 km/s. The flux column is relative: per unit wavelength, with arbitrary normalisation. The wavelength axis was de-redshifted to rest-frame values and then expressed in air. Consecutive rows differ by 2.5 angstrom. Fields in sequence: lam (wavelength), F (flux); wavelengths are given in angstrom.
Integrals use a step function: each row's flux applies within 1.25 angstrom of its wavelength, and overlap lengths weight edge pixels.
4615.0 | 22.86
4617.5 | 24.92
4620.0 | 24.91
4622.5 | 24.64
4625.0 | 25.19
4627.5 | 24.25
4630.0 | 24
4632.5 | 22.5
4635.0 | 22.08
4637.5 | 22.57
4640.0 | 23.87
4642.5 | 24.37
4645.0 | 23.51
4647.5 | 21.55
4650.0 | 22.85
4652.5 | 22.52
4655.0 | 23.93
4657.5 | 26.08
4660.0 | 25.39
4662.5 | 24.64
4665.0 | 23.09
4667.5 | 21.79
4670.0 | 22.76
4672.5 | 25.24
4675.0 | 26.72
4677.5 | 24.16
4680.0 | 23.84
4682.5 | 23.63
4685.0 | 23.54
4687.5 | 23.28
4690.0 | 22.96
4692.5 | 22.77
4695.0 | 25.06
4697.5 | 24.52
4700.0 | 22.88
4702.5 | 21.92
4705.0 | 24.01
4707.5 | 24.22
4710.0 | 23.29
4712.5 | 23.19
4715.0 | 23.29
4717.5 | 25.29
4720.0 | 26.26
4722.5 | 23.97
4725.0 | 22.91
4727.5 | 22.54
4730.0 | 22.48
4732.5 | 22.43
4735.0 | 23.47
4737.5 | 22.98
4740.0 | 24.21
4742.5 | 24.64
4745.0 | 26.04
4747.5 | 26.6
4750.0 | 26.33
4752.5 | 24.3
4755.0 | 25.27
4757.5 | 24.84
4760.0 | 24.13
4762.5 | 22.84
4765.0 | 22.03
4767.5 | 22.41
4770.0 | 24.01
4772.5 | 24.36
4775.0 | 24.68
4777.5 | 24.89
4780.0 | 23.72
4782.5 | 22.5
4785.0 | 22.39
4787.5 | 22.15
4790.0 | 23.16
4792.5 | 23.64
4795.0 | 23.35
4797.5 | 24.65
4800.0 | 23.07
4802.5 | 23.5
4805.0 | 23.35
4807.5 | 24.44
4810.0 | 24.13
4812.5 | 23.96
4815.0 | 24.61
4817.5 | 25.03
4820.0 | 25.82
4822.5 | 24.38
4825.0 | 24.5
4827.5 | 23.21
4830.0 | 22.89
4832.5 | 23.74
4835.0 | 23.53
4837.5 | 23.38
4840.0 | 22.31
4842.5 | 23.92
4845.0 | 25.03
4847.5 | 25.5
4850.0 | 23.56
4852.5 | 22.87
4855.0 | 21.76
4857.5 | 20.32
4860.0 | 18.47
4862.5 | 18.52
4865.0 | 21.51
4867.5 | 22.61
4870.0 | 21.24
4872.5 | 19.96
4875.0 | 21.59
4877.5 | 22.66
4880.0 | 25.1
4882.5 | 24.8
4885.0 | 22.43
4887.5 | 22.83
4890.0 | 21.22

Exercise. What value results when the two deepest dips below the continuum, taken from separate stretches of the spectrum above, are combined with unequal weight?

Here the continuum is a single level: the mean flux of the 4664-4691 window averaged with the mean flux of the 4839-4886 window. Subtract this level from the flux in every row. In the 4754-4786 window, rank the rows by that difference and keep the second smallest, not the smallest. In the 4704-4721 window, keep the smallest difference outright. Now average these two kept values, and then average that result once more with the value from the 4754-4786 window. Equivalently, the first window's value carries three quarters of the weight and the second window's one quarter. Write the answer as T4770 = -0.44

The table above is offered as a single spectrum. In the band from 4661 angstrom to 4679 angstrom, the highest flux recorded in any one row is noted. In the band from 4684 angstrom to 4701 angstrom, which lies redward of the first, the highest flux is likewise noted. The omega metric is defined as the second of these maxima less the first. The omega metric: -1.7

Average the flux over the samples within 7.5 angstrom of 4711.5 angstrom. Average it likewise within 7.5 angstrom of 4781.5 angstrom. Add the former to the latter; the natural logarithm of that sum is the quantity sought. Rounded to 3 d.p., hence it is 3.856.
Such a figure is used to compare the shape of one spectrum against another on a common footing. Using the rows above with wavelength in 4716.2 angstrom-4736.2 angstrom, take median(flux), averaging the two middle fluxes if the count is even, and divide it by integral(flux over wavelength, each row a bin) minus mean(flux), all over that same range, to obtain 0.0516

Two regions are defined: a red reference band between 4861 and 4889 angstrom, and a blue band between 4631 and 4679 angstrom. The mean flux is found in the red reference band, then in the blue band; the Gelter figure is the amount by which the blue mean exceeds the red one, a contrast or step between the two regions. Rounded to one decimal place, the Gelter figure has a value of 1.6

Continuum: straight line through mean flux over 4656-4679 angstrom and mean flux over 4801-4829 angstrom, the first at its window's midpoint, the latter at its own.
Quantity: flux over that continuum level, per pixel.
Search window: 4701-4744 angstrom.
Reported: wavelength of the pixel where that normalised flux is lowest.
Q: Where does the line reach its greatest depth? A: 4702.5 angstrom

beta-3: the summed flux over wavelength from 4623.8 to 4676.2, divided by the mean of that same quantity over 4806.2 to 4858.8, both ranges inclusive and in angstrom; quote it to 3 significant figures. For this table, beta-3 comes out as 21.0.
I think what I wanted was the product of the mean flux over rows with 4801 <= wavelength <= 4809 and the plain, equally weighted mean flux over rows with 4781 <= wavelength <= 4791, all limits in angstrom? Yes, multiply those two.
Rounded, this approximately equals 536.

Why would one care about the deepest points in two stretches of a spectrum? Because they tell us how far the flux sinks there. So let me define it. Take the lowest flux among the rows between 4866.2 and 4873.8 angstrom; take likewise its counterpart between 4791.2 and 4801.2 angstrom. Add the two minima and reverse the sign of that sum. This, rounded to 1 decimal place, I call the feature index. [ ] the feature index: -43.0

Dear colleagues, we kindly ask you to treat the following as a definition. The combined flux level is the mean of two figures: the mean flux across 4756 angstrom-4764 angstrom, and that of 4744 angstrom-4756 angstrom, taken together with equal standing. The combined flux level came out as 24.8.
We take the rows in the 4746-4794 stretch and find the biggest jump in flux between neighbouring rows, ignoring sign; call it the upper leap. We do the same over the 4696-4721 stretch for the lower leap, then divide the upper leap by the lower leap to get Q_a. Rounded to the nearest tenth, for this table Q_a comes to 1.0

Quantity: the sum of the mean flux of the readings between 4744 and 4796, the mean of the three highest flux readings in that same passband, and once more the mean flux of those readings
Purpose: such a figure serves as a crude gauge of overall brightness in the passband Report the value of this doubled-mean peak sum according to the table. 74.3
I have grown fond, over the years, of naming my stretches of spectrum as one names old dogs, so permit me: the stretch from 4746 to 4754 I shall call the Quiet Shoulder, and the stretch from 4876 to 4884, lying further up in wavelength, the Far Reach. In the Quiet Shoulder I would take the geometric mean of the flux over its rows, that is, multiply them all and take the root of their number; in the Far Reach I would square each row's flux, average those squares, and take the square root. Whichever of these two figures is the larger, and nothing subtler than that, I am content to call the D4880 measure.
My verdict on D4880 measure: 25.7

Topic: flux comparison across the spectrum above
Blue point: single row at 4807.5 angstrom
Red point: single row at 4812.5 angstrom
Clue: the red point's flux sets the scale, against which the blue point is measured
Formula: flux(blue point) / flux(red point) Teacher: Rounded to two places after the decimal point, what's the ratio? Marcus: 1.02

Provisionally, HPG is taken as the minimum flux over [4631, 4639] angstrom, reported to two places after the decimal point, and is 22.08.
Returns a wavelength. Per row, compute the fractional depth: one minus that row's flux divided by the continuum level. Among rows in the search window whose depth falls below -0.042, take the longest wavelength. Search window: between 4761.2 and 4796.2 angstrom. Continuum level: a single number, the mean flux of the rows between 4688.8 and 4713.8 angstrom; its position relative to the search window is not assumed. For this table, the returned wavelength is 4777.5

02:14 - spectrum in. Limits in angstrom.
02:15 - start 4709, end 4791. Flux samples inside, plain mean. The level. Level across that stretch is 23.87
